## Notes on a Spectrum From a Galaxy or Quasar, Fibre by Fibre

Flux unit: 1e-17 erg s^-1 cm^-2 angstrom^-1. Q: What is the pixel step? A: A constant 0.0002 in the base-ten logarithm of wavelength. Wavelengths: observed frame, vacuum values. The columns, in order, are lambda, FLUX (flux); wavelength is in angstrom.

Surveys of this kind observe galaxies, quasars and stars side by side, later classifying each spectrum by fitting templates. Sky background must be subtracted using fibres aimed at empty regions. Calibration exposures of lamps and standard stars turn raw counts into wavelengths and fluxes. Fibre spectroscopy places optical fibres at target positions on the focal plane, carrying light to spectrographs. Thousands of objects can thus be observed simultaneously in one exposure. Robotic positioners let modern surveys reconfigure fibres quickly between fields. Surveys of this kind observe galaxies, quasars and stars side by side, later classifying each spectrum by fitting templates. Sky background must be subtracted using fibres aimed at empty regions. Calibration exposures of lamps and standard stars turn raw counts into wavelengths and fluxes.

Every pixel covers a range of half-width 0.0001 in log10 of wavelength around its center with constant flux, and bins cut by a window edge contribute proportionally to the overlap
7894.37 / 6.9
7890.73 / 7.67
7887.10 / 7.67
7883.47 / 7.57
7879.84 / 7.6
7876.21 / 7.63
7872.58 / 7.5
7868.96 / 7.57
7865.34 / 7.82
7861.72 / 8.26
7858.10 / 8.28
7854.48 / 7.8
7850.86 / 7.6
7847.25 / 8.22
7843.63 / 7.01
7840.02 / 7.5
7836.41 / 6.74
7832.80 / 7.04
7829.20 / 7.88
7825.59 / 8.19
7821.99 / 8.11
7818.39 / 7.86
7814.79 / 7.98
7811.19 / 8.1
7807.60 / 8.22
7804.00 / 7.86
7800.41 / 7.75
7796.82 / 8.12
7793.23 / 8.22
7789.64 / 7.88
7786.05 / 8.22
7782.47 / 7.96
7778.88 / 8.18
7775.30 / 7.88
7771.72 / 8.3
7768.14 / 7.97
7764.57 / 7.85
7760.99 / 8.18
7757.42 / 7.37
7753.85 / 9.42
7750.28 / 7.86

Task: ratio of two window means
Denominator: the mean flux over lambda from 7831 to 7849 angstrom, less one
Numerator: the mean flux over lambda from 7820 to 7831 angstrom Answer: 1.28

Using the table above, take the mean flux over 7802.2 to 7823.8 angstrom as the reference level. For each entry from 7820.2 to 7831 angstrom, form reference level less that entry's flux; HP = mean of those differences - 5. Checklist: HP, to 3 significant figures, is -5.04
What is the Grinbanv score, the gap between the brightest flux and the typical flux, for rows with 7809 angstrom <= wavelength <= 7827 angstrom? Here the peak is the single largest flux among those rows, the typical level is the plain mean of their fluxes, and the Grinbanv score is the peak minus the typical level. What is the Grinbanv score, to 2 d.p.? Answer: 0.14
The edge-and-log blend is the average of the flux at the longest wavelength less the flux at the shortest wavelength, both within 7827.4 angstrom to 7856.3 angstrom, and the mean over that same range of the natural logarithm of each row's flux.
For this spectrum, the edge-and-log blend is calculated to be 0.96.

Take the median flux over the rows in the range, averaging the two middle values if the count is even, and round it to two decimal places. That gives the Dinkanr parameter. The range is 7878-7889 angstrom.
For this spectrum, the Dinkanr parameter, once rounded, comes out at 7.60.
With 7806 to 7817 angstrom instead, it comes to 8.10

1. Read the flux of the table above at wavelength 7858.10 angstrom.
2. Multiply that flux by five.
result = 41.4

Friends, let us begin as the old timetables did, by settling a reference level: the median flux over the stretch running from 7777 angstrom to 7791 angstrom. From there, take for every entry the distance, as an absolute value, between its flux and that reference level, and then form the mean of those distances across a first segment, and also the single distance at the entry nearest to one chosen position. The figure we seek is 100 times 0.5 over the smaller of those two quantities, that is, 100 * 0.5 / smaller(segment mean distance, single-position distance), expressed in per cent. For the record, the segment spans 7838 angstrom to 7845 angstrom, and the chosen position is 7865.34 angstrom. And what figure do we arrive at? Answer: 200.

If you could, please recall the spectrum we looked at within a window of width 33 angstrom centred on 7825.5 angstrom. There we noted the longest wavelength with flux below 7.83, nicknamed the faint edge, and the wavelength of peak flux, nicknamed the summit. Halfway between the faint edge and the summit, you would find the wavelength 7832.8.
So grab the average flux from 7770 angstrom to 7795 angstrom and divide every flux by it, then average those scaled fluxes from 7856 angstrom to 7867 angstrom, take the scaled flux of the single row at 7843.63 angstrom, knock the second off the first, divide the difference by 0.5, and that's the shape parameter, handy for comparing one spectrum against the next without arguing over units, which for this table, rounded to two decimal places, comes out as 0.27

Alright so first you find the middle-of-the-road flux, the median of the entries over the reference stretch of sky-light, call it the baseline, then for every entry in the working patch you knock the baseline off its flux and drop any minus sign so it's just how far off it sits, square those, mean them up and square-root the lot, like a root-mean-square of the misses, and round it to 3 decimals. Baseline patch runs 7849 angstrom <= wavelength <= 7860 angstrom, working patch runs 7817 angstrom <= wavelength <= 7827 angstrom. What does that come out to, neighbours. 0.290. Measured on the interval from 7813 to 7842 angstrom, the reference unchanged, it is 0.510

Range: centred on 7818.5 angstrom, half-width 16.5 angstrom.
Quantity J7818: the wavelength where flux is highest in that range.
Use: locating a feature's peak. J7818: 7807.60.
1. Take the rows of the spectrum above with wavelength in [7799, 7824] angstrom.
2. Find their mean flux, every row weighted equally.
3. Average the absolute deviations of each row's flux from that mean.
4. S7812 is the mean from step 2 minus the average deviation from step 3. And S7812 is 7.85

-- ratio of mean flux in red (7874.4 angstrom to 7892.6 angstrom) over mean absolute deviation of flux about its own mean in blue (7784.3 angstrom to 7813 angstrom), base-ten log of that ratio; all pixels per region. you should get 1.67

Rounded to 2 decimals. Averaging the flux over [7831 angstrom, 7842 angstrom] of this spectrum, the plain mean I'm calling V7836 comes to 7.09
